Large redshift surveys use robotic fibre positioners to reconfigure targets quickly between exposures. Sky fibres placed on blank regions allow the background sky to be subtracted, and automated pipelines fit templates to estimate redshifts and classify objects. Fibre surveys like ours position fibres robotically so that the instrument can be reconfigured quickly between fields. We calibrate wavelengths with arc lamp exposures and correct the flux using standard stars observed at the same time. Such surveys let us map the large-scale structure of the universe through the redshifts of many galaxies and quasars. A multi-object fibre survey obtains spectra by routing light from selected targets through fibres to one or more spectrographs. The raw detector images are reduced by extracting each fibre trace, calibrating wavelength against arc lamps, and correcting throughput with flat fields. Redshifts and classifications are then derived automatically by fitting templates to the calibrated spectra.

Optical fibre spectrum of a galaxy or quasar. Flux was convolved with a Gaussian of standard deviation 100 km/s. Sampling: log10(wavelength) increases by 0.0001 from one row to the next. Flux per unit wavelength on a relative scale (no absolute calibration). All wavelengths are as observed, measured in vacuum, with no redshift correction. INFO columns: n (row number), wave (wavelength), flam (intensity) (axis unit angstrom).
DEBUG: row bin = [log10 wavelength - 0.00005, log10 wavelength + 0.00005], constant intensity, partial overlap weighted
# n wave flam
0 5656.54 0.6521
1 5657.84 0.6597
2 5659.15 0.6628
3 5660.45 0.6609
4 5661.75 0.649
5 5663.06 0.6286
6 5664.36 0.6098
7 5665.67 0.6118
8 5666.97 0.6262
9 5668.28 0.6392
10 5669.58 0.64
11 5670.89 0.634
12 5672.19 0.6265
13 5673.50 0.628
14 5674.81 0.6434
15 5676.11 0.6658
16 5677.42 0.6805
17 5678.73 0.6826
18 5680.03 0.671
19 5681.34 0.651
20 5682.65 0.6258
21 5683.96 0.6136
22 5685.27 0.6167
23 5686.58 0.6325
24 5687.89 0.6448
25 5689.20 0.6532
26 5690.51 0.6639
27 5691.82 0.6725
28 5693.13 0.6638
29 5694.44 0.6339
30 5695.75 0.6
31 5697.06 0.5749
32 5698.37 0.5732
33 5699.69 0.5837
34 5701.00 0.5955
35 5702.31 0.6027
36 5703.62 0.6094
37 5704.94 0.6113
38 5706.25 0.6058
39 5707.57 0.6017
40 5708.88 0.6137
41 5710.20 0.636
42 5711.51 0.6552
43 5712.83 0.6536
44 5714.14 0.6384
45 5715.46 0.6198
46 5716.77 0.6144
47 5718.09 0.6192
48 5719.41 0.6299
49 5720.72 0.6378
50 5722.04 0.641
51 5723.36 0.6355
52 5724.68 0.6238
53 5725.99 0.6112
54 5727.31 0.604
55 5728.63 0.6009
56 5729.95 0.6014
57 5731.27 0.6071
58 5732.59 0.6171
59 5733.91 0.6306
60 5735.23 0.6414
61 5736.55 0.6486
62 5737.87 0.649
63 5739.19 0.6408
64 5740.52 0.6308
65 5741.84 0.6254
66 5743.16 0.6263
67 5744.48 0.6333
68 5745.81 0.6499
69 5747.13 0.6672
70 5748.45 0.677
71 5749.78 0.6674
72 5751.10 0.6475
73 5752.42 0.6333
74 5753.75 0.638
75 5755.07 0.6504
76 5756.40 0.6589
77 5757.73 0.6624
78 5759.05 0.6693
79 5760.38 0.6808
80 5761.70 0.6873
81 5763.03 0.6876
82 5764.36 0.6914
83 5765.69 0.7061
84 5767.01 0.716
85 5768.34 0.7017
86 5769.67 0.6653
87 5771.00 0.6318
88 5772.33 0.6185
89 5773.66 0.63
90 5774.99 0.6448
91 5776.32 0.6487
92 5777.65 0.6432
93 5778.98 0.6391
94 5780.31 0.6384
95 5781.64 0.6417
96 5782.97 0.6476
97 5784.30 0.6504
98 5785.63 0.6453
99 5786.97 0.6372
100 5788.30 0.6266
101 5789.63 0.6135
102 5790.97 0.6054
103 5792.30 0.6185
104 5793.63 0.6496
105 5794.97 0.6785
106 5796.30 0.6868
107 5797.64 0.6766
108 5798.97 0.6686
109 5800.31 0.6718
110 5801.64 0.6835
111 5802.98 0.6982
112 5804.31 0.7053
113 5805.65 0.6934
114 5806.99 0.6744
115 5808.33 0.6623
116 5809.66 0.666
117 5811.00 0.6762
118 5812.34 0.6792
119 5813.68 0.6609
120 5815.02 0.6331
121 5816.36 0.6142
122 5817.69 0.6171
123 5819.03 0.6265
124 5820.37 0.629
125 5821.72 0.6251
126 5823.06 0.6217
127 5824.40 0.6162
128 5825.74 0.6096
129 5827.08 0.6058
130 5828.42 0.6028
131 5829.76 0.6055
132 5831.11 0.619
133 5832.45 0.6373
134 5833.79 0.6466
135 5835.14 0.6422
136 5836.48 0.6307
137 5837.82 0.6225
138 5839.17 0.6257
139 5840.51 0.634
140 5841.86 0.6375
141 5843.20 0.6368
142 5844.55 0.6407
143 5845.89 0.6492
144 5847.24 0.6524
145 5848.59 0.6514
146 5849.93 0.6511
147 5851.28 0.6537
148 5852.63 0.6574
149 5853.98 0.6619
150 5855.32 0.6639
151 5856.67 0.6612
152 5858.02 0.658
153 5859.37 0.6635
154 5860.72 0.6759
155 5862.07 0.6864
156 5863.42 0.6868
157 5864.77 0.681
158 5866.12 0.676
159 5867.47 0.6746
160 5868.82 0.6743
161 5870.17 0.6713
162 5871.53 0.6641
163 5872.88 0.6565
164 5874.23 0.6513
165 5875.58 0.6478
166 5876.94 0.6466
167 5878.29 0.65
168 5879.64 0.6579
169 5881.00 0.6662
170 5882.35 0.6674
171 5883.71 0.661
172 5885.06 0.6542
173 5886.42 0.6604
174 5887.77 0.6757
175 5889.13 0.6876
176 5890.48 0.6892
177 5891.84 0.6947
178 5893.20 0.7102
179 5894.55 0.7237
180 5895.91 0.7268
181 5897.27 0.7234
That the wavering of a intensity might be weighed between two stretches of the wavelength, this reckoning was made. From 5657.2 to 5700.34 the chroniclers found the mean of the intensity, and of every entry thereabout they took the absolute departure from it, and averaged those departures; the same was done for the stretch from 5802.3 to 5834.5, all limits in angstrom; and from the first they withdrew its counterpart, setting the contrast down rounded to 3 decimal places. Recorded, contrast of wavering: -0.005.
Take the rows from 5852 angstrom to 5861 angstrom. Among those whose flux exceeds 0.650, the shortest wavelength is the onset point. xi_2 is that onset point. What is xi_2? 5852.63 angstrom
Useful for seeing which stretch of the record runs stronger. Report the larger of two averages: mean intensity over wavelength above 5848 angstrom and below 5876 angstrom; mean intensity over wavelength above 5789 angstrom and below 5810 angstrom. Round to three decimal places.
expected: 0.666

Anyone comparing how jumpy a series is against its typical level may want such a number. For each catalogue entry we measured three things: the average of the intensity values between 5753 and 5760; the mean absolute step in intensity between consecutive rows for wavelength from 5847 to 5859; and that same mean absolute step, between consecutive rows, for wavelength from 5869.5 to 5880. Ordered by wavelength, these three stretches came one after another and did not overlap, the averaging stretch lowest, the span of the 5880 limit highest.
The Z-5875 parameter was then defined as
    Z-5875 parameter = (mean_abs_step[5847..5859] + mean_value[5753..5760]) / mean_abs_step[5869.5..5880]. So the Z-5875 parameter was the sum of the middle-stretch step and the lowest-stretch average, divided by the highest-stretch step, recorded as 128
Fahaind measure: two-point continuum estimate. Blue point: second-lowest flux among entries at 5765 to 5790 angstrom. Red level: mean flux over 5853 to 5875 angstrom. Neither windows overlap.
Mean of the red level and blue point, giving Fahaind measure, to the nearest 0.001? 0.644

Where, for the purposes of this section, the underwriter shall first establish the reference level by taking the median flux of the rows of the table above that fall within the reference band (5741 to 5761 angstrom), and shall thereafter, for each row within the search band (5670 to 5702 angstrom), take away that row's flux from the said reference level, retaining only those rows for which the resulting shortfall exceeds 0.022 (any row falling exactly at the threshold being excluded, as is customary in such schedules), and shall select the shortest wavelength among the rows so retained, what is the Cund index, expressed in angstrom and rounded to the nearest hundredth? 5672.19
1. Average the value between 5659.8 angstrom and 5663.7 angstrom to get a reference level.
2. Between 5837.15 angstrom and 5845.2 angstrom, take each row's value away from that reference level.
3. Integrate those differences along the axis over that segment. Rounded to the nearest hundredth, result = 0.11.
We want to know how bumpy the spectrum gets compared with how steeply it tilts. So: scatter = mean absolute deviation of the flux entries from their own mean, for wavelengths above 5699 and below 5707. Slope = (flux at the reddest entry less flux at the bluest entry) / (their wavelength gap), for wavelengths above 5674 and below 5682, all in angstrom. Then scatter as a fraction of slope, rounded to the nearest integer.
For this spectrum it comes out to 7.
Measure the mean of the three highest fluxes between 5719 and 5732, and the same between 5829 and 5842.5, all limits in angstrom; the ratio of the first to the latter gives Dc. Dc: 0.99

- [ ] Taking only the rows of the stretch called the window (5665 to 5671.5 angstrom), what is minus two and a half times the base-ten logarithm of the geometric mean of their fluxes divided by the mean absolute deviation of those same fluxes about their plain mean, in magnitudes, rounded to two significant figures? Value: -4.6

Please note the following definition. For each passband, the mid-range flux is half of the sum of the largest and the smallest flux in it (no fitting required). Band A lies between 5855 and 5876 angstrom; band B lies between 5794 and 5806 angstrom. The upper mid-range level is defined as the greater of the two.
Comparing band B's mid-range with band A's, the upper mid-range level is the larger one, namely 0.687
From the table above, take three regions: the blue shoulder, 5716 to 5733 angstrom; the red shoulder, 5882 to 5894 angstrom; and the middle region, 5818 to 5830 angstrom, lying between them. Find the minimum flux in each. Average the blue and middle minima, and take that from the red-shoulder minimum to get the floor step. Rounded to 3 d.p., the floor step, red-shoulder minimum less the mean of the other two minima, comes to 0.052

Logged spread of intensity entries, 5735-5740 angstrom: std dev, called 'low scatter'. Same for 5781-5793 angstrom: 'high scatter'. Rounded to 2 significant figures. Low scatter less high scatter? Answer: -0.012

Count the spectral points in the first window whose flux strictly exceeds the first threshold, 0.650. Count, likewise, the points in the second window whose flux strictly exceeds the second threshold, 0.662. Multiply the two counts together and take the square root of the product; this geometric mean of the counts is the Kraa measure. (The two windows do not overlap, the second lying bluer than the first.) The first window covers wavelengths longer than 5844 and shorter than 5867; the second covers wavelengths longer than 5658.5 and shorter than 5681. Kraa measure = 8.7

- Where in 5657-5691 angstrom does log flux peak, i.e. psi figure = 5678.73 angstrom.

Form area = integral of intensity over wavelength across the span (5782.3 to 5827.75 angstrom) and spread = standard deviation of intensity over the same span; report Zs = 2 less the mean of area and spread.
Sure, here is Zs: -13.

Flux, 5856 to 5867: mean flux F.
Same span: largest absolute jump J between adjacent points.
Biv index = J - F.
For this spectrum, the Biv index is -0.661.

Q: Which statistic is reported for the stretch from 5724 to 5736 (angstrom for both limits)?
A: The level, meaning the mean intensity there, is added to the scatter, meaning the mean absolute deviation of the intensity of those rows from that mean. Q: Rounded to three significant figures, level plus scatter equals 0.627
